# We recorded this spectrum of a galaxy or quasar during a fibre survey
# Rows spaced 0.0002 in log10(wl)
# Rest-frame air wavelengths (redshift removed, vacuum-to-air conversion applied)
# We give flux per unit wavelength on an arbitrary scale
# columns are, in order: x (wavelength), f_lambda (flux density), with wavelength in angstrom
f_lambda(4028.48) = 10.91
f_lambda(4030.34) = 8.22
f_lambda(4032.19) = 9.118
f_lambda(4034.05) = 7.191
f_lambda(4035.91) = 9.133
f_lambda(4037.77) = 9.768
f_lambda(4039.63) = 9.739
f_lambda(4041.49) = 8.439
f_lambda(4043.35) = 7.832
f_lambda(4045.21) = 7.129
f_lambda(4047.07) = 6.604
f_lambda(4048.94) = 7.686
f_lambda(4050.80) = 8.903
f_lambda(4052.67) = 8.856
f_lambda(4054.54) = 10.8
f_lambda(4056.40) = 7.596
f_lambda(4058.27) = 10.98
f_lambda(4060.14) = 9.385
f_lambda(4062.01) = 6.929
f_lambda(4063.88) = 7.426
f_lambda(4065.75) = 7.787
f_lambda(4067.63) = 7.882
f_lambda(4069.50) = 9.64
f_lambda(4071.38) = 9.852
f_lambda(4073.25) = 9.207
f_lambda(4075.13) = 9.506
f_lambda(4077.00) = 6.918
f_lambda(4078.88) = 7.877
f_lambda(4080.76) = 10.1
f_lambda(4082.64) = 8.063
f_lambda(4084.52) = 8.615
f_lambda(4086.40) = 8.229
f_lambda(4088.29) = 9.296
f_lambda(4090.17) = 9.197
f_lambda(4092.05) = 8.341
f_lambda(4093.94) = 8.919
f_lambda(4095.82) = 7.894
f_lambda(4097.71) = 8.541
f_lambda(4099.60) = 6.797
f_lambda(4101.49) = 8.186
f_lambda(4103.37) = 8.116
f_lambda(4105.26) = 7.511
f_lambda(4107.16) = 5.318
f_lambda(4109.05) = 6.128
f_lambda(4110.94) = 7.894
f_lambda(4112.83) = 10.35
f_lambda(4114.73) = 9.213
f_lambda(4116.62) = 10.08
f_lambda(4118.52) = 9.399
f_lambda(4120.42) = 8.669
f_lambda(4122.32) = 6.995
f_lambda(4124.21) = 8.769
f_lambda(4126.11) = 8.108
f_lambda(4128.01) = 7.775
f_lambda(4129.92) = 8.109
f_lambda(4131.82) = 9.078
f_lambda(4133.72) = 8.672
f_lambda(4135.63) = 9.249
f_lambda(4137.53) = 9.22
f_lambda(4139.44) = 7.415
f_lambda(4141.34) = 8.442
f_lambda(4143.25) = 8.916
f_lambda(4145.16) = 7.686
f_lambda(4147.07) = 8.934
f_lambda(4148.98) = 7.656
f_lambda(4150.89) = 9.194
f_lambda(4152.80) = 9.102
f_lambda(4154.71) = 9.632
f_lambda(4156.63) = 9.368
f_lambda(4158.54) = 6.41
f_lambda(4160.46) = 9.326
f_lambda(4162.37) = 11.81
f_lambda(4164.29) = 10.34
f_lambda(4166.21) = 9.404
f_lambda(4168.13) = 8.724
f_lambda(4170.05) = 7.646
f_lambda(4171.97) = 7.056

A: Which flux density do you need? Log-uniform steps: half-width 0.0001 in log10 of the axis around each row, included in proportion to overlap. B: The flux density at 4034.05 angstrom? 7.191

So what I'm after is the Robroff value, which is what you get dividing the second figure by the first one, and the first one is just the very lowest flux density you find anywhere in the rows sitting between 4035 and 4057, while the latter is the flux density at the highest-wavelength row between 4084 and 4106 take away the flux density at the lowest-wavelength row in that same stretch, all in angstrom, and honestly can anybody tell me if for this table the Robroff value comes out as -0.17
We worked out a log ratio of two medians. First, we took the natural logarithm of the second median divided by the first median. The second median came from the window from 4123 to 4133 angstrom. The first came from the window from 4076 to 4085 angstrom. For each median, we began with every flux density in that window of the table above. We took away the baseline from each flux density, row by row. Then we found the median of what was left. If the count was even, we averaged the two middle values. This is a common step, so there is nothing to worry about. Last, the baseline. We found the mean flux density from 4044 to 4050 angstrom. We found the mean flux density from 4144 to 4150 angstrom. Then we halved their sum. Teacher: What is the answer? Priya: 0.1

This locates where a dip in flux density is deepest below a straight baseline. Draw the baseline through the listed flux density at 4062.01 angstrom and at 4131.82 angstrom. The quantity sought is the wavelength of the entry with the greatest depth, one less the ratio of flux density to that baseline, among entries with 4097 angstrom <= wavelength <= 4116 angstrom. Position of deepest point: 4107.16 angstrom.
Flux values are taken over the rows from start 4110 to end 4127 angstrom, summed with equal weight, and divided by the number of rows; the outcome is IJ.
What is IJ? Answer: 8.83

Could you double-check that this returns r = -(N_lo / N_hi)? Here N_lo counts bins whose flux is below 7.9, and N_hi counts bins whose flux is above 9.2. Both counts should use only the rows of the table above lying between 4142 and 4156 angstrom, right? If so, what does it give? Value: -2.0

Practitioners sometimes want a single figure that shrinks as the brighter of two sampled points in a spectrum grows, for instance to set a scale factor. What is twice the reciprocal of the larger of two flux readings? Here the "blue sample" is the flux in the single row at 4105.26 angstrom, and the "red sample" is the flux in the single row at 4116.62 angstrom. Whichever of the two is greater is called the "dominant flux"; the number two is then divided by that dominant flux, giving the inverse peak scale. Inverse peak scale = 0.198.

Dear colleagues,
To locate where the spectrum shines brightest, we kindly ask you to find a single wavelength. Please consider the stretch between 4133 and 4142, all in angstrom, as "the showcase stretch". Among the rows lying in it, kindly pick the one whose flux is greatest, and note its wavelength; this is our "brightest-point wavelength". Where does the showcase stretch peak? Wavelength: 4135.63 angstrom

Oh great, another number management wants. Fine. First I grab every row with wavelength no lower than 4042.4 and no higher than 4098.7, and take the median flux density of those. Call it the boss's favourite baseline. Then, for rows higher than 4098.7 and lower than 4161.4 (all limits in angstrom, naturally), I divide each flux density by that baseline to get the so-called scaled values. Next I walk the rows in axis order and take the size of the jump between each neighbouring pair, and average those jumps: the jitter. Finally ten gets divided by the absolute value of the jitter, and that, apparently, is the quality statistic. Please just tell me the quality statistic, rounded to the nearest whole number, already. 78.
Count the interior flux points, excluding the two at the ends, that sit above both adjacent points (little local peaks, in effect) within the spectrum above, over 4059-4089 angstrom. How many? 4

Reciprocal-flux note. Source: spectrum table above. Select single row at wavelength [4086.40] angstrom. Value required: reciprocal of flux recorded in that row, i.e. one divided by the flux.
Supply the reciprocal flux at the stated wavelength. 0.122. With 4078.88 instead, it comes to 0.127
